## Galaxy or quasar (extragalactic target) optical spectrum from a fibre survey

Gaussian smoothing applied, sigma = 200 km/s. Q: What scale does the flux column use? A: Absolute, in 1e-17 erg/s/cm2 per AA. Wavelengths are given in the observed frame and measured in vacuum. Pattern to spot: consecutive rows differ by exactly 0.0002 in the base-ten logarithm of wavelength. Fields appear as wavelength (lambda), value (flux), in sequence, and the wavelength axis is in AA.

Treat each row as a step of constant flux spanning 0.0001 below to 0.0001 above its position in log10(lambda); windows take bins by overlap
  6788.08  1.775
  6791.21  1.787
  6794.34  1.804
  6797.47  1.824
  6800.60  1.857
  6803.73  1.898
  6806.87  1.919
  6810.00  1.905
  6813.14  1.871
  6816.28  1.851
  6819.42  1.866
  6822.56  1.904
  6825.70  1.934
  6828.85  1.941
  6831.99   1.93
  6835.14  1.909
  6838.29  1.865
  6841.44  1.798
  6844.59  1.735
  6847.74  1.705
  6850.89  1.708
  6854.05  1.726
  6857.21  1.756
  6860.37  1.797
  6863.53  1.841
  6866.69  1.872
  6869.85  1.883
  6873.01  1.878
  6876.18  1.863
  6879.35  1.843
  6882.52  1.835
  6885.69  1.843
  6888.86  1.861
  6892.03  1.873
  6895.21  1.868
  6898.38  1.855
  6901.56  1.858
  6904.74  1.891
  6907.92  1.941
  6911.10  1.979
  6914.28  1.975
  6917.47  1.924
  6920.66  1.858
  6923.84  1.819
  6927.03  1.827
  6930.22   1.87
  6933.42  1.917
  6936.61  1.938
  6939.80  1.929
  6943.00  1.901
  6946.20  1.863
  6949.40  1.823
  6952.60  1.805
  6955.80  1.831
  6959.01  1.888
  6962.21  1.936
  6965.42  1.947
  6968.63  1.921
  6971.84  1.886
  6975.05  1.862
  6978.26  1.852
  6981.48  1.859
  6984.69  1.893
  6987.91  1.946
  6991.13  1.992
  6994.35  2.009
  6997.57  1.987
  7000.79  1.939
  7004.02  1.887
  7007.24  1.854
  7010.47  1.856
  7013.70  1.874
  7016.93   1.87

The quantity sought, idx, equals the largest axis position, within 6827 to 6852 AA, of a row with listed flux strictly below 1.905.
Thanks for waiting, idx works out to 6850.89 AA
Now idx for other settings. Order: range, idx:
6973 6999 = 6984.69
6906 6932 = 6930.22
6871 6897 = 6895.21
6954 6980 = 6978.26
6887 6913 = 6904.74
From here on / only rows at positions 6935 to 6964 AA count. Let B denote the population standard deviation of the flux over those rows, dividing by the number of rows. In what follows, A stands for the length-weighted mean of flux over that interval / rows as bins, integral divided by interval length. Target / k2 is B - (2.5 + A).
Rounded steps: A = 1.88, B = 0.048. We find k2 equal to -4.33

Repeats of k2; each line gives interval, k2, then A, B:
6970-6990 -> -4.35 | 1.89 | 0.032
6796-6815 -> -4.35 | 1.88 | 0.032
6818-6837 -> -4.39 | 1.91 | 0.025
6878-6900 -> -4.34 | 1.85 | 0.013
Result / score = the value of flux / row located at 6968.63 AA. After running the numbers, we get 1.921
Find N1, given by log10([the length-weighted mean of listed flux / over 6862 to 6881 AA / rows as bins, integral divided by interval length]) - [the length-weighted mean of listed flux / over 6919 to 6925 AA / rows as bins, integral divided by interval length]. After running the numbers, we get -1.57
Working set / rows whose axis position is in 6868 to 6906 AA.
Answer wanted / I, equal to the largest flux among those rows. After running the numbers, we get 1.891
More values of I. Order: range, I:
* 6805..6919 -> 1.979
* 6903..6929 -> 1.979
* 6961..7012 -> 2.009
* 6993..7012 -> 2.009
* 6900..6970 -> 1.979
